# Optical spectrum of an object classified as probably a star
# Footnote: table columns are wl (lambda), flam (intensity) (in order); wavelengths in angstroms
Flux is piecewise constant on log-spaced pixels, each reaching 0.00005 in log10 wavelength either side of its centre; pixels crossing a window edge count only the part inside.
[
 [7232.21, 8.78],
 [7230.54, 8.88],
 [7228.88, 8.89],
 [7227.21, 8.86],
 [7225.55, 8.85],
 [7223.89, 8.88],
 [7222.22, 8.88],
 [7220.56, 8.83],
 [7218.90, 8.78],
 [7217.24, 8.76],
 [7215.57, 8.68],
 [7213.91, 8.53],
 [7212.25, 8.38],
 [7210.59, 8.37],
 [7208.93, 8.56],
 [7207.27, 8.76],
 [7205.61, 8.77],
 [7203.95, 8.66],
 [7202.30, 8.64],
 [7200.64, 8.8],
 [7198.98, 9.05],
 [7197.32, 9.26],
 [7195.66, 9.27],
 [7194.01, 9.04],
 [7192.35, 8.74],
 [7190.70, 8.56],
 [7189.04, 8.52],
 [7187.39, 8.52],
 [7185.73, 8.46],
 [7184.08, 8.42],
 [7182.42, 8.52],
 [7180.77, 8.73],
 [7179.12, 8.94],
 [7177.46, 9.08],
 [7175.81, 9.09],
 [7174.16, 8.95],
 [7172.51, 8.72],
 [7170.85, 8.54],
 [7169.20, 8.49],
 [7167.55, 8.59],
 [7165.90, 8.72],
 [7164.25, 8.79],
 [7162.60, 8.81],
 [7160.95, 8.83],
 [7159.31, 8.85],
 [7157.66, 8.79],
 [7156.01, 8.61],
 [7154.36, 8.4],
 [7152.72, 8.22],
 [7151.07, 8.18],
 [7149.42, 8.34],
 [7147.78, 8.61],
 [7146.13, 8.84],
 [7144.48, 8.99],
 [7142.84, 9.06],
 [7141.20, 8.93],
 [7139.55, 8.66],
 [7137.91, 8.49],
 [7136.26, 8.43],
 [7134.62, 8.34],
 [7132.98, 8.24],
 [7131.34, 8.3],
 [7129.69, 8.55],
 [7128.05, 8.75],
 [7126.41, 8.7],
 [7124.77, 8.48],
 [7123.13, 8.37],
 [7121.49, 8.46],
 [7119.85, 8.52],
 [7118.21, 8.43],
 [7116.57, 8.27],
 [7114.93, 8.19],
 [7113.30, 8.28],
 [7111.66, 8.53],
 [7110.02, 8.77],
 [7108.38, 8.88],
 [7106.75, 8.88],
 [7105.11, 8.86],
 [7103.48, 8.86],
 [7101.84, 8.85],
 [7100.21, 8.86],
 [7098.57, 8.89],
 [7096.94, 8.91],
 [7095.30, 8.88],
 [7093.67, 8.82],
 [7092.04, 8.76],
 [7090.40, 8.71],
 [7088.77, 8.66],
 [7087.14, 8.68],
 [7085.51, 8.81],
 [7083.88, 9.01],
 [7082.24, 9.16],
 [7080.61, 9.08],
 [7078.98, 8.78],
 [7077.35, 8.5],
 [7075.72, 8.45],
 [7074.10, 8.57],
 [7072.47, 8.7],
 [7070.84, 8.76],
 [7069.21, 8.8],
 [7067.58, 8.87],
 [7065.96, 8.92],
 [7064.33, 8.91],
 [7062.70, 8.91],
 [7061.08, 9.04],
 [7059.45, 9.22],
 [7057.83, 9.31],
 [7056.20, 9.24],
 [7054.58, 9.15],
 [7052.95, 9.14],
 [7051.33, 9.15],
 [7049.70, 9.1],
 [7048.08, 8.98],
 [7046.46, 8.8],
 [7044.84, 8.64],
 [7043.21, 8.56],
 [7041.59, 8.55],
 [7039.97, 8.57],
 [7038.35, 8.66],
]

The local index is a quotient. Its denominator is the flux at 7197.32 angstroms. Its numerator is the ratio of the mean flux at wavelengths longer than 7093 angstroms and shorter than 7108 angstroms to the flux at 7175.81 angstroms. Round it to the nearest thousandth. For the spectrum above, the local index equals 0.105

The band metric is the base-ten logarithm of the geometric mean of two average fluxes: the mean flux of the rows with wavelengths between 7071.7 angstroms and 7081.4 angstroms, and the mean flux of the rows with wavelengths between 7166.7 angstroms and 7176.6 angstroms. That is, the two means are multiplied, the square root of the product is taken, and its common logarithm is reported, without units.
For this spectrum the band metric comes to 0.940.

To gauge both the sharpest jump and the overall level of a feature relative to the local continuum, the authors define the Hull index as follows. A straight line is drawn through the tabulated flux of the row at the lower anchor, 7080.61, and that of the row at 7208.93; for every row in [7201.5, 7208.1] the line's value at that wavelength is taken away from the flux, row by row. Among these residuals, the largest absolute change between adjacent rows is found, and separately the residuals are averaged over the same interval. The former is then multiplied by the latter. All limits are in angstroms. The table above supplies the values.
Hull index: 0.015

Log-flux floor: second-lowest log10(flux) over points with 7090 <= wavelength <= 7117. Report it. 0.918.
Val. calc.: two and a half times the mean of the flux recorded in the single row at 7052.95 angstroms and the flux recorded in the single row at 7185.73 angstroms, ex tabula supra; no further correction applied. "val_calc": 22.0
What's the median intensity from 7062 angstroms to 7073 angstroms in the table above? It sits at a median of 8.87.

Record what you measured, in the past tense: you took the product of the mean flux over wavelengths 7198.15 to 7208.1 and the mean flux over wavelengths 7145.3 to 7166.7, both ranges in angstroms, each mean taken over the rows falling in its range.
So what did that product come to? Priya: 75.6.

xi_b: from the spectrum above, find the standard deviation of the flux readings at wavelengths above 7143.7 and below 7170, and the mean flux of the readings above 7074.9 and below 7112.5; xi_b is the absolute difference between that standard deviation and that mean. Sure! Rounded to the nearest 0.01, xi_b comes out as 8.57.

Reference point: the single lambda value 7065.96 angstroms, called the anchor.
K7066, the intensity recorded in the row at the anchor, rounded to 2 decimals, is 8.92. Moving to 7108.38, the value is 8.88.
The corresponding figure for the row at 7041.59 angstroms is 8.55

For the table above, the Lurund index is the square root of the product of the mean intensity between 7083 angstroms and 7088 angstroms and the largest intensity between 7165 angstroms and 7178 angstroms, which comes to 8.96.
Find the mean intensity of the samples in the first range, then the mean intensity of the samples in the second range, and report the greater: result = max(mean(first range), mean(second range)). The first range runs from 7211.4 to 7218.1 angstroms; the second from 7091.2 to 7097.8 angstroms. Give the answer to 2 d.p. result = 8.84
